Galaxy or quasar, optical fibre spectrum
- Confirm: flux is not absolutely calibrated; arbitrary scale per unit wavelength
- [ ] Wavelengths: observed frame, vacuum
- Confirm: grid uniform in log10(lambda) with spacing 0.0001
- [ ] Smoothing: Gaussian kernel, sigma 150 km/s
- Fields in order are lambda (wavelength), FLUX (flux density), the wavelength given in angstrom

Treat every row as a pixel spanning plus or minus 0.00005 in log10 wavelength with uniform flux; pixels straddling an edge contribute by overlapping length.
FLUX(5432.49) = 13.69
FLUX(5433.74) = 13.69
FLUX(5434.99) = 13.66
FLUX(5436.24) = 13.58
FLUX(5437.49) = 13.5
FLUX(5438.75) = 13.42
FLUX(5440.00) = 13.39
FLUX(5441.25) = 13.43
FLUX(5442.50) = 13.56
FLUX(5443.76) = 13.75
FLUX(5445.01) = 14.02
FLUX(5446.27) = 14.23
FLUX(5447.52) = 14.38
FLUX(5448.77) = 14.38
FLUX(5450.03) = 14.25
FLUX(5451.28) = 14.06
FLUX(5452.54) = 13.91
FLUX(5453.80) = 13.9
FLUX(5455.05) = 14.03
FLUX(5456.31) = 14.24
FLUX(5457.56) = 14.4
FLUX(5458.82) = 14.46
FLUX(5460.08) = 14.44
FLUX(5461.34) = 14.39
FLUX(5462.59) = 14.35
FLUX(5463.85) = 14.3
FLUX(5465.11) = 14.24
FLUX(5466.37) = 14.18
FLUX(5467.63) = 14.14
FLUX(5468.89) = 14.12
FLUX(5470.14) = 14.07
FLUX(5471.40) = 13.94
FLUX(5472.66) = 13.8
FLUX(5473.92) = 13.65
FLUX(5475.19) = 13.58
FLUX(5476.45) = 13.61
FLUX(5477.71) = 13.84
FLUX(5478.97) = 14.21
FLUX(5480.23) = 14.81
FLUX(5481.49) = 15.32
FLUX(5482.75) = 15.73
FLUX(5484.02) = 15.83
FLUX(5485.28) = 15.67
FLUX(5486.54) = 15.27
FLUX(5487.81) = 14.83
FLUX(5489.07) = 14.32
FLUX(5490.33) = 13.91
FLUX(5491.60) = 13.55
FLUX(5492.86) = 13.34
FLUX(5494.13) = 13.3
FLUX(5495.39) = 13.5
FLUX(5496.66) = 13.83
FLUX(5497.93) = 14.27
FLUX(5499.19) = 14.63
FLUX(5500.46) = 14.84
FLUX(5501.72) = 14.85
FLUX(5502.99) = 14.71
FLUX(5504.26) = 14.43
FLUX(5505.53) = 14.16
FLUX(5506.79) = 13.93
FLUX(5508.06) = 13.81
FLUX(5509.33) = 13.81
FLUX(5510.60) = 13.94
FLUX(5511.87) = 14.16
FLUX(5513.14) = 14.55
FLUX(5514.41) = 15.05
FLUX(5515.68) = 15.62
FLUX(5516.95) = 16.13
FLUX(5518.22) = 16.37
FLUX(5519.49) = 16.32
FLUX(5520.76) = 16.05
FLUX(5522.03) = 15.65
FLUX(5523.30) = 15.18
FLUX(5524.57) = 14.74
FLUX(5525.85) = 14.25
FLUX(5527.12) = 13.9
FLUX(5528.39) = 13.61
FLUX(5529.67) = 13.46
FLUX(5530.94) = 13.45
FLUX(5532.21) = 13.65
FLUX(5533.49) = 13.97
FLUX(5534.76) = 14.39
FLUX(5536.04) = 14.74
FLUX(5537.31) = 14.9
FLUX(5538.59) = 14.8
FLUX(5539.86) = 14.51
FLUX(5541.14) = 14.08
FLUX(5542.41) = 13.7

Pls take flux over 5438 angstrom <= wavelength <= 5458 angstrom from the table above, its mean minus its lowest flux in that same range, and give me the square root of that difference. 0.75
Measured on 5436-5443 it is 0.30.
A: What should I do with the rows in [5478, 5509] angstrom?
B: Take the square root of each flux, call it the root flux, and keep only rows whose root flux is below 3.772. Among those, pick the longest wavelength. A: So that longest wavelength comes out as 5508.06 angstrom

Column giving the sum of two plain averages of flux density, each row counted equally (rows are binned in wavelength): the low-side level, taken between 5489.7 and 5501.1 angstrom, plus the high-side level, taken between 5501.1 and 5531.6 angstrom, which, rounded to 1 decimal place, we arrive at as 28.6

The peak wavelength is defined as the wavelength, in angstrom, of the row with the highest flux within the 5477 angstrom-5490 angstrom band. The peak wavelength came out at 5484.02 angstrom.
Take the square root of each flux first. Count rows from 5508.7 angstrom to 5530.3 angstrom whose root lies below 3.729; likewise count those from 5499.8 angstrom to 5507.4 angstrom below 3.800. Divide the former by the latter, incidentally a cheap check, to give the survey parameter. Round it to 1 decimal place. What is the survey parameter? 1.3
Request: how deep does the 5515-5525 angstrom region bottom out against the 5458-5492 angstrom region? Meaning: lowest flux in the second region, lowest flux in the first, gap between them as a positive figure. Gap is 1.2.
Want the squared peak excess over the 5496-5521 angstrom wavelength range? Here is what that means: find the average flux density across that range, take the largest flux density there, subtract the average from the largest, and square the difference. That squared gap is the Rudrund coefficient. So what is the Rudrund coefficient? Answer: 2.6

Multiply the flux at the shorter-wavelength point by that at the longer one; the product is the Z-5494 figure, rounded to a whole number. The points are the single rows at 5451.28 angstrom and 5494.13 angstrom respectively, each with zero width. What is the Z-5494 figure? 187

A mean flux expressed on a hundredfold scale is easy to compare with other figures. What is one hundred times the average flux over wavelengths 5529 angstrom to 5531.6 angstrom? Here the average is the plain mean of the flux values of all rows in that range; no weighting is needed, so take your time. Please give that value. 1346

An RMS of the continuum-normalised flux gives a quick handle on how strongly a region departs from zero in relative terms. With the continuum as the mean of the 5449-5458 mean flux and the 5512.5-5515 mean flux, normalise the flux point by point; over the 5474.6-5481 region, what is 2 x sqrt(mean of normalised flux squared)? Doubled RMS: 1.94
